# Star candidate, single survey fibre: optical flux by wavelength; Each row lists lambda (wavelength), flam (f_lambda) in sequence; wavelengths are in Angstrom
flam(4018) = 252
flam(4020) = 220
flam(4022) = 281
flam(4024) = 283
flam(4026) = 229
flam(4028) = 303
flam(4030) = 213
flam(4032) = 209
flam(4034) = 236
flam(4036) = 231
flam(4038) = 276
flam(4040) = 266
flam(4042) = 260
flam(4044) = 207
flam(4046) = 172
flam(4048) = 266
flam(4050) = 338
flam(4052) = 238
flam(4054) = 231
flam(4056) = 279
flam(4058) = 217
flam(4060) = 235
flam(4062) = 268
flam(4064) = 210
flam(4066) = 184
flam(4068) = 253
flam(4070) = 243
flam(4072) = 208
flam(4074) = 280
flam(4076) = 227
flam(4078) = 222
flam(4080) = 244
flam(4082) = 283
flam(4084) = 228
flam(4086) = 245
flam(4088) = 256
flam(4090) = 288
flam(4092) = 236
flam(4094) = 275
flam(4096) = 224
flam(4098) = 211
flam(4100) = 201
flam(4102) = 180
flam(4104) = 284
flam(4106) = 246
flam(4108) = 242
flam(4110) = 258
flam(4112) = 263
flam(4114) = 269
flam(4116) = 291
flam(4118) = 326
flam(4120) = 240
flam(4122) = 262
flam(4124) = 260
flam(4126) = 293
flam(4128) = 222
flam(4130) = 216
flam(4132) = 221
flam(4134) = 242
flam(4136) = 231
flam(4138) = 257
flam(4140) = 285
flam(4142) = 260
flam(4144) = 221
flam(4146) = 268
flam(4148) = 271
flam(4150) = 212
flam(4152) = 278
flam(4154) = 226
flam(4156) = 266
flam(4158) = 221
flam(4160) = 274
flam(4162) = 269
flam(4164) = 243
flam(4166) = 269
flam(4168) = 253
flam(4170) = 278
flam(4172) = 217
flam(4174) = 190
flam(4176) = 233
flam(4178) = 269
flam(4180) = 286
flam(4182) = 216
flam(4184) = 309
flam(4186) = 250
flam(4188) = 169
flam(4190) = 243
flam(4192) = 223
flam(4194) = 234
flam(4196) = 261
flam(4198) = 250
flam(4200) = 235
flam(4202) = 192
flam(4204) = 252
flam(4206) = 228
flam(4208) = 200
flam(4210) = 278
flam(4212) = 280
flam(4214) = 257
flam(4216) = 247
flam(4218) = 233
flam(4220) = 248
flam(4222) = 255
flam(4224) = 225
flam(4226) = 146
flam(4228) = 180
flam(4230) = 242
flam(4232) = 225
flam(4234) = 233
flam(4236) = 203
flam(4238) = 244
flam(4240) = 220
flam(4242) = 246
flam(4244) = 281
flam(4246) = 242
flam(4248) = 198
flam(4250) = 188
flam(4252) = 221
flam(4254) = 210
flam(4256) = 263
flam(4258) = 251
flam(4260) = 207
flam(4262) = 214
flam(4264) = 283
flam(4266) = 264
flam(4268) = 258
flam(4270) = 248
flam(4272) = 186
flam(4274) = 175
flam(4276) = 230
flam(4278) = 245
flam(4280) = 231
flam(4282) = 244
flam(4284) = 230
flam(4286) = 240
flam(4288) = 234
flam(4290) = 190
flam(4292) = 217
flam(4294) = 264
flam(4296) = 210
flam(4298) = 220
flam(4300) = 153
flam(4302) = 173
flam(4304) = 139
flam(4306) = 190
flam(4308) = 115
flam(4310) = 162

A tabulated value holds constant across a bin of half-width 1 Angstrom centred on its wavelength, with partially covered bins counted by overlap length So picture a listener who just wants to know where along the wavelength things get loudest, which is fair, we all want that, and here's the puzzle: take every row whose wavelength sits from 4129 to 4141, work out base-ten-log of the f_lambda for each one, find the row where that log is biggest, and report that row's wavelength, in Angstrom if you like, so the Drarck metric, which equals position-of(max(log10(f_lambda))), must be 4140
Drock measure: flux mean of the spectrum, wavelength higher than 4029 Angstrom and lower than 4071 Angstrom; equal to 240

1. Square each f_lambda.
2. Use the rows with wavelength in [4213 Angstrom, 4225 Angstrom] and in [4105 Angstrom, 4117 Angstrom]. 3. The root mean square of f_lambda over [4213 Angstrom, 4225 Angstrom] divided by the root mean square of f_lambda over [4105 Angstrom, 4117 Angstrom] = 0.93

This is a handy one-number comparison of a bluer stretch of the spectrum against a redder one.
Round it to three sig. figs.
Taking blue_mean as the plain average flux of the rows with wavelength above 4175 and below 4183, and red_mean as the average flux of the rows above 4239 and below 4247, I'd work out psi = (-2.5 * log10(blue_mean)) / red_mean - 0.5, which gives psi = -0.524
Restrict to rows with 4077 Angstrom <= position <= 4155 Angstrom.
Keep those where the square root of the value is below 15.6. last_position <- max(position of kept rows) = 4154 Angstrom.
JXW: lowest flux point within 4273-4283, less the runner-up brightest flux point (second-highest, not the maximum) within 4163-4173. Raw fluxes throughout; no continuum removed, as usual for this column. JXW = -94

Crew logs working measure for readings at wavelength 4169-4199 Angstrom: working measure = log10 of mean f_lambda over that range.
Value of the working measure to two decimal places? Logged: 2.38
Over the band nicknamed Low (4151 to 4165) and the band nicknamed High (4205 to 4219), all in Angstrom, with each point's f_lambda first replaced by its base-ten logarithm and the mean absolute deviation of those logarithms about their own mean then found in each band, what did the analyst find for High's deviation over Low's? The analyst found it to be 1.1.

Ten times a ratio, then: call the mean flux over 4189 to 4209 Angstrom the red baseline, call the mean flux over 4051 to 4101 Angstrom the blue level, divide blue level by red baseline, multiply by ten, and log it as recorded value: 10.3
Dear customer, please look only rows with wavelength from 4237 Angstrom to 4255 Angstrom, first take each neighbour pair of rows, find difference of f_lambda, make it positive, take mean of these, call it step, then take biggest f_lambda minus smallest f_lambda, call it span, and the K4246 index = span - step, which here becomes 65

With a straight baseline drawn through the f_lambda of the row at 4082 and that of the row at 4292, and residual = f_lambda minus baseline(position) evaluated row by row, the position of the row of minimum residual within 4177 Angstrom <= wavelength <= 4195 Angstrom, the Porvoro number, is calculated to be 4188 Angstrom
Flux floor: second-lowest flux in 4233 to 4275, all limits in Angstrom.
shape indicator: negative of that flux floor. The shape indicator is -186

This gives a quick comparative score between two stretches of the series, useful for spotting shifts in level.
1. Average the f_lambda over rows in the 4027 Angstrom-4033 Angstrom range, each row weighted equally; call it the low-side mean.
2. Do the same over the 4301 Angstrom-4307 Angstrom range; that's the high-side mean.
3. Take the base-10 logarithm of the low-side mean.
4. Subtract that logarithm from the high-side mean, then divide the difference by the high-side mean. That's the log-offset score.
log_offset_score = 0.986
